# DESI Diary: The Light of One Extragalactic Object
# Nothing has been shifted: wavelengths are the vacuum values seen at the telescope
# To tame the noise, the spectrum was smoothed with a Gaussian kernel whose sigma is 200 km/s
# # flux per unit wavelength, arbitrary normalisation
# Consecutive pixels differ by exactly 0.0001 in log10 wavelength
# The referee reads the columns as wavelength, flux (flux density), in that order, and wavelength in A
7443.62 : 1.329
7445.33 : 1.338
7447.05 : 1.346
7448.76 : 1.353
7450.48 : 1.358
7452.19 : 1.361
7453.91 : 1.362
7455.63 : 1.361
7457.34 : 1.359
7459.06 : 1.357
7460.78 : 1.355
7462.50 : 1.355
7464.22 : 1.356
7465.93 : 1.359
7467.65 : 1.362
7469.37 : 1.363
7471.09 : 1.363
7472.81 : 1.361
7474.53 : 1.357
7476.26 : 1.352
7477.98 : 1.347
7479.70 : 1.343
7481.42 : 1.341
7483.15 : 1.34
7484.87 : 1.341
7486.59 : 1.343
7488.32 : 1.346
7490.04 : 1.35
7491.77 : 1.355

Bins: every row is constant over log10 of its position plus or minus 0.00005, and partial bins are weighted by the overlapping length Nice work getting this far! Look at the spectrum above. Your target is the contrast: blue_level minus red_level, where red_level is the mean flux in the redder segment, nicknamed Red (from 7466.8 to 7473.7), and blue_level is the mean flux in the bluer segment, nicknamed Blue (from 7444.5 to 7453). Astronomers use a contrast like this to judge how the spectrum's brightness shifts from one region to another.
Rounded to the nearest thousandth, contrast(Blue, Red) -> -0.011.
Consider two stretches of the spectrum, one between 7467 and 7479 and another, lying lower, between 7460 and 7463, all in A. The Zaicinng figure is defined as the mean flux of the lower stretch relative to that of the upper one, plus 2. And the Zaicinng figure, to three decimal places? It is 2.998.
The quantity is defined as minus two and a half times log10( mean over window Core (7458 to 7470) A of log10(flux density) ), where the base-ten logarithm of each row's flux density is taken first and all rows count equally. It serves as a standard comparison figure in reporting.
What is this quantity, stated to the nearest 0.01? 2.19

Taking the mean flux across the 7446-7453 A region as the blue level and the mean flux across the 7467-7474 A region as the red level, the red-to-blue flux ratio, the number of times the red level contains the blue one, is 1.01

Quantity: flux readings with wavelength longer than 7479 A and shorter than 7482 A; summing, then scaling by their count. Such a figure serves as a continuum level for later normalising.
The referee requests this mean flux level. 1.34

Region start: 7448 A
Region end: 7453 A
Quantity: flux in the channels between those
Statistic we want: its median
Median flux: 1.36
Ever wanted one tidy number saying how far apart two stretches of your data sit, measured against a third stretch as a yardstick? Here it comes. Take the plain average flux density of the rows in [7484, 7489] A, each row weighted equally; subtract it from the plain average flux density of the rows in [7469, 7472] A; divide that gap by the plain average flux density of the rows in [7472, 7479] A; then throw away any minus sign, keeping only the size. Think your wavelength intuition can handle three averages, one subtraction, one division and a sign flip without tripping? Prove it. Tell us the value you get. 0.015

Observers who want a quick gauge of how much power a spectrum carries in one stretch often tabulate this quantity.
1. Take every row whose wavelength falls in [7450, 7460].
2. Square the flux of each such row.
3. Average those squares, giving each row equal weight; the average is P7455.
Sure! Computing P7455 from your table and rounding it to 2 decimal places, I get 1.85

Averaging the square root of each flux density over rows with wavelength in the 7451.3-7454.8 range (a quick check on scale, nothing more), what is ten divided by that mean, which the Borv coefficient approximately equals 8.57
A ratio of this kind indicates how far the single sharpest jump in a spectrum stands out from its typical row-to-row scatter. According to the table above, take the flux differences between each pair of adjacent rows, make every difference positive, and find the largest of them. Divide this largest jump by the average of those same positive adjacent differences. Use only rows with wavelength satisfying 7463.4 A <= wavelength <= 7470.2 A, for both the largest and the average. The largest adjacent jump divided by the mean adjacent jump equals 1.29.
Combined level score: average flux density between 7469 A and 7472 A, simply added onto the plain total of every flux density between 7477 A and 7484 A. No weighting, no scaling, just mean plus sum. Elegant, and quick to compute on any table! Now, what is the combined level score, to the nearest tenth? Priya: 6.7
